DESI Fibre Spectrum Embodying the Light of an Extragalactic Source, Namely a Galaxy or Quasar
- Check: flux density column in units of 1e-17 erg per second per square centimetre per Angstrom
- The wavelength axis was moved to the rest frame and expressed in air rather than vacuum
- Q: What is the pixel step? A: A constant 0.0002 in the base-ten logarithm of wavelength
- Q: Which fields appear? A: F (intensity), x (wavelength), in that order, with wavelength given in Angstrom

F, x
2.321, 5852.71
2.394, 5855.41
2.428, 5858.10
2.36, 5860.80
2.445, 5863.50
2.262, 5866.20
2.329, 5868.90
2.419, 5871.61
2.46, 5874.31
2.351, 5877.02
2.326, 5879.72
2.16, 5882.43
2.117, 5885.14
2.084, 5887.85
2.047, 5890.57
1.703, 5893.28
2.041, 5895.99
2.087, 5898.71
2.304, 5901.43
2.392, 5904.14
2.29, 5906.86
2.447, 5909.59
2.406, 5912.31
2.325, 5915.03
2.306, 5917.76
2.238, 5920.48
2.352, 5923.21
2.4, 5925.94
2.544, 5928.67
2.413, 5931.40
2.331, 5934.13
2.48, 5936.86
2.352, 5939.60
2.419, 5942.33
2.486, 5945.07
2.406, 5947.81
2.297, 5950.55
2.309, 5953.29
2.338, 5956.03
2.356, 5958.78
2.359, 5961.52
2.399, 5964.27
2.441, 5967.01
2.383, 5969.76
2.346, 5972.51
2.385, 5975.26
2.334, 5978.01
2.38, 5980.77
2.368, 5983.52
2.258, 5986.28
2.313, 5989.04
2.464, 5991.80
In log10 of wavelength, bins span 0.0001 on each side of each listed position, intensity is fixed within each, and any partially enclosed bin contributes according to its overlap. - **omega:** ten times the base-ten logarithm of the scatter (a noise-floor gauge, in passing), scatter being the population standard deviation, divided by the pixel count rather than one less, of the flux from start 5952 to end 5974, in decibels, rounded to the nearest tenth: -14.2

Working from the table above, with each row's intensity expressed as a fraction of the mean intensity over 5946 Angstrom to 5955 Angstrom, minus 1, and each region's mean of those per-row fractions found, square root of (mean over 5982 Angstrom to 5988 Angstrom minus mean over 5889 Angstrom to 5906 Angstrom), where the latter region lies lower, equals 0.30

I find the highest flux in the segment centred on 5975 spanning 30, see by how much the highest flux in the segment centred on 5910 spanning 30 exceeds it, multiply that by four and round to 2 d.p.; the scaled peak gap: 0.02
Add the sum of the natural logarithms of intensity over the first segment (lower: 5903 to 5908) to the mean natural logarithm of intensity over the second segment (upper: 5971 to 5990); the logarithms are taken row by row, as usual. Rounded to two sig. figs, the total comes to 2.6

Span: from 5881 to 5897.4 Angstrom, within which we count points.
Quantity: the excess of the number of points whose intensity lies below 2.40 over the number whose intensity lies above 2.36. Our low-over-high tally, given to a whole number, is 6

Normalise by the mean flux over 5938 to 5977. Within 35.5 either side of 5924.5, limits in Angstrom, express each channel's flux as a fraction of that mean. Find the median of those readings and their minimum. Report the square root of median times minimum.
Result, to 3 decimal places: 0.841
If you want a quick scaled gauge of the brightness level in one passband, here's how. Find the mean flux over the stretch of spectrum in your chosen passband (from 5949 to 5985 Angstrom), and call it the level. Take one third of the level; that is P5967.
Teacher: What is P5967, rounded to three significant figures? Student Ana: 0.787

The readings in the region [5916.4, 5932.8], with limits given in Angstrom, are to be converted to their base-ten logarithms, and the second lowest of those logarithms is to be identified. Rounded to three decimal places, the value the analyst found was 0.363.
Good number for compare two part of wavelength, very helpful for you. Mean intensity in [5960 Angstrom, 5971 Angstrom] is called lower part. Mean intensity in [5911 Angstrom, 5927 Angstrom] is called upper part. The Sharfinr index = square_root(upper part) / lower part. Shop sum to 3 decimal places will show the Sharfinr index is 0.638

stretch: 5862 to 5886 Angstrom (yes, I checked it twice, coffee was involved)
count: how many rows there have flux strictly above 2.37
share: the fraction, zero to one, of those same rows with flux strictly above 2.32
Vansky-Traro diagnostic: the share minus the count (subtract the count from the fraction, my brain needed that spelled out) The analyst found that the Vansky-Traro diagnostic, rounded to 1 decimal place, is -2.3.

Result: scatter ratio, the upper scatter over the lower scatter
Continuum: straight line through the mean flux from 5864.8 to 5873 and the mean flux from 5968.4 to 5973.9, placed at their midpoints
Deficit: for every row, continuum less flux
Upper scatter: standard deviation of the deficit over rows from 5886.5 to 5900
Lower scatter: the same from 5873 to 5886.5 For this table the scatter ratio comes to 1.1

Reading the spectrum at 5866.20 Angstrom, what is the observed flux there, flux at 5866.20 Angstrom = 2.262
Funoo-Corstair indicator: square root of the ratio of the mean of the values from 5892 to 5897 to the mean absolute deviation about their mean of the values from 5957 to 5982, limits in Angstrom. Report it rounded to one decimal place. 8.8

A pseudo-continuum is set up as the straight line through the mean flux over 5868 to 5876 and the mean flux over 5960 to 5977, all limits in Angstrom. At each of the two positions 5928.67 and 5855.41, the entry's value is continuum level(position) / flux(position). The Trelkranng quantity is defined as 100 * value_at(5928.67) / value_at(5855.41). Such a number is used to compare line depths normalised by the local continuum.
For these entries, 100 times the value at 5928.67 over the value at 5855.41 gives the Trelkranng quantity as 93.6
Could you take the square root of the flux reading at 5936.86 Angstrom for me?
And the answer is 1.57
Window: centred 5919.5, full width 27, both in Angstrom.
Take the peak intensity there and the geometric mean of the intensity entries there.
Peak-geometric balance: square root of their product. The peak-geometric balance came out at 2.46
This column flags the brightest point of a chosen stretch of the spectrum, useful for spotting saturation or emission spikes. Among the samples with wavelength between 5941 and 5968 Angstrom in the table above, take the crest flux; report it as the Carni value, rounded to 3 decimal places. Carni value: 2.486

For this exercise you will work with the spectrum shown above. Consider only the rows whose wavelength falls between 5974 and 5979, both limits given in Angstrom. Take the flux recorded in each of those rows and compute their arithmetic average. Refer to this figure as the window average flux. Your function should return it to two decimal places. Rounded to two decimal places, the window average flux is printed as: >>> 2.36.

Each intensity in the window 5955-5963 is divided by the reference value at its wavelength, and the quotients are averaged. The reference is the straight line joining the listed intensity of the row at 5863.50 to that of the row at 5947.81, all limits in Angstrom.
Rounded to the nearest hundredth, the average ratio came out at 0.98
